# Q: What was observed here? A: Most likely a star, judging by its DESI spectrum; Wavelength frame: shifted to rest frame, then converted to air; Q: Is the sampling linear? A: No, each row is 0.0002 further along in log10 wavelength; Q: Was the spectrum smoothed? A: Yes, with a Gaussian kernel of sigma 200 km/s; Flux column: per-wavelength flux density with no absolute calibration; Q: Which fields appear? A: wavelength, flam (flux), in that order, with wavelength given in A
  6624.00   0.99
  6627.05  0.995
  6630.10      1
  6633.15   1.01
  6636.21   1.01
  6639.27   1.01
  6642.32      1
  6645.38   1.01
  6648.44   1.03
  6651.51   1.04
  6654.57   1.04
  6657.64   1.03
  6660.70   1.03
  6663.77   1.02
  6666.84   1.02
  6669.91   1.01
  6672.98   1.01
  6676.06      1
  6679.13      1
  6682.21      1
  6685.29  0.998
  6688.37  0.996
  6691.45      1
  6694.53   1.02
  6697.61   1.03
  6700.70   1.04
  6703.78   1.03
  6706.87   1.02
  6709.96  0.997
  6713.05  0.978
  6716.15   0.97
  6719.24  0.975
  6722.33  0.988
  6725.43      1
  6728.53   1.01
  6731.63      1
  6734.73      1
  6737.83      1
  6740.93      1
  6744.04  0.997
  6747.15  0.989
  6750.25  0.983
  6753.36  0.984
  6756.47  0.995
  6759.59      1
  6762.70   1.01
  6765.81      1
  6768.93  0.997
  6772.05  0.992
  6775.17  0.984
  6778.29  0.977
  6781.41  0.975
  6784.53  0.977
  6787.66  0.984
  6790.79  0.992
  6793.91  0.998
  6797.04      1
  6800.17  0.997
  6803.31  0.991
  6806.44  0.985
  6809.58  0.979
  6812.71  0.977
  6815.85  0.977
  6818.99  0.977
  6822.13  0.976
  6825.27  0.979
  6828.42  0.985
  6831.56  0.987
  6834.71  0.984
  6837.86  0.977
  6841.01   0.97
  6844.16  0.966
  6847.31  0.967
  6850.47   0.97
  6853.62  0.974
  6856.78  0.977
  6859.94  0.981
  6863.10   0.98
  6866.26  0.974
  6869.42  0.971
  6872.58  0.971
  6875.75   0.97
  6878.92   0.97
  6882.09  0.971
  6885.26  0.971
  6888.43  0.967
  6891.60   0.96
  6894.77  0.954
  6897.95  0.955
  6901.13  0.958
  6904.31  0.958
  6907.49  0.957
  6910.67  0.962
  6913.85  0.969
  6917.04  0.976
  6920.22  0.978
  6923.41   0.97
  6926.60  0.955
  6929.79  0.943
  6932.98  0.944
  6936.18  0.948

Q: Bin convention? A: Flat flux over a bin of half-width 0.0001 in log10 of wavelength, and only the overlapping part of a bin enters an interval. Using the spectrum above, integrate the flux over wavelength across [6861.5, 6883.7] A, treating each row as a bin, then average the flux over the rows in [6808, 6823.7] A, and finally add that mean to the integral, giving 23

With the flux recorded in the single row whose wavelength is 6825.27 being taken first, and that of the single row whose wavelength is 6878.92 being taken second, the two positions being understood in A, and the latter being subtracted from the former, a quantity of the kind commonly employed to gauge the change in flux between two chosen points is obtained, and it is 0.01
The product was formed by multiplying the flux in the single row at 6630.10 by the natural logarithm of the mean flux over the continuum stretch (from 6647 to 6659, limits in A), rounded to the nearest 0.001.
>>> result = 0.034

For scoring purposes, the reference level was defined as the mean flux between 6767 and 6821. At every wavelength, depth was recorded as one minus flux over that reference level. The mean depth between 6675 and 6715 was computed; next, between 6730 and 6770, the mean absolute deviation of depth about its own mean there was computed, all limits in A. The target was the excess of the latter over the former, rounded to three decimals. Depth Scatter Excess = 0.028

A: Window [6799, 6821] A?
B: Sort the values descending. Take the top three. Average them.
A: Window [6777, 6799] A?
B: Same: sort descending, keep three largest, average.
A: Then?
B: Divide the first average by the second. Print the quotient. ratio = 0.994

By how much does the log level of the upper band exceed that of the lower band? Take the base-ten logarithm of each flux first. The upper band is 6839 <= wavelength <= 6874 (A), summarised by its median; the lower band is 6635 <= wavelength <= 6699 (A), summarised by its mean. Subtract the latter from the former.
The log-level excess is -0.019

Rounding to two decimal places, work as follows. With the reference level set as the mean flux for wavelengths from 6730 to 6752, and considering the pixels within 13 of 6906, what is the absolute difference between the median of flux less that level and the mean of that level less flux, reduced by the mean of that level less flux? 0.04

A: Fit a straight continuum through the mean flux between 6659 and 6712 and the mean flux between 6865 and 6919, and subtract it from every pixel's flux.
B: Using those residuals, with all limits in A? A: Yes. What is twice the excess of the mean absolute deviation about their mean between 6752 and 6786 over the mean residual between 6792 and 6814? 0.010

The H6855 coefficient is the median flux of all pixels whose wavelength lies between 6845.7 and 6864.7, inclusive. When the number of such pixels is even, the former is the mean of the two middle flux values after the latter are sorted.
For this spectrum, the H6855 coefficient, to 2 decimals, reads 0.98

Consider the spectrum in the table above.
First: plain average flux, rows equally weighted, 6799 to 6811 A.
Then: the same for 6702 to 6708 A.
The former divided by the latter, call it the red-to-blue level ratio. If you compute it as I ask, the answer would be 0.96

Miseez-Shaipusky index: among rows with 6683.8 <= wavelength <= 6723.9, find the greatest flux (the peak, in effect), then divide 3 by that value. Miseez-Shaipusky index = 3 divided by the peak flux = 2.88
